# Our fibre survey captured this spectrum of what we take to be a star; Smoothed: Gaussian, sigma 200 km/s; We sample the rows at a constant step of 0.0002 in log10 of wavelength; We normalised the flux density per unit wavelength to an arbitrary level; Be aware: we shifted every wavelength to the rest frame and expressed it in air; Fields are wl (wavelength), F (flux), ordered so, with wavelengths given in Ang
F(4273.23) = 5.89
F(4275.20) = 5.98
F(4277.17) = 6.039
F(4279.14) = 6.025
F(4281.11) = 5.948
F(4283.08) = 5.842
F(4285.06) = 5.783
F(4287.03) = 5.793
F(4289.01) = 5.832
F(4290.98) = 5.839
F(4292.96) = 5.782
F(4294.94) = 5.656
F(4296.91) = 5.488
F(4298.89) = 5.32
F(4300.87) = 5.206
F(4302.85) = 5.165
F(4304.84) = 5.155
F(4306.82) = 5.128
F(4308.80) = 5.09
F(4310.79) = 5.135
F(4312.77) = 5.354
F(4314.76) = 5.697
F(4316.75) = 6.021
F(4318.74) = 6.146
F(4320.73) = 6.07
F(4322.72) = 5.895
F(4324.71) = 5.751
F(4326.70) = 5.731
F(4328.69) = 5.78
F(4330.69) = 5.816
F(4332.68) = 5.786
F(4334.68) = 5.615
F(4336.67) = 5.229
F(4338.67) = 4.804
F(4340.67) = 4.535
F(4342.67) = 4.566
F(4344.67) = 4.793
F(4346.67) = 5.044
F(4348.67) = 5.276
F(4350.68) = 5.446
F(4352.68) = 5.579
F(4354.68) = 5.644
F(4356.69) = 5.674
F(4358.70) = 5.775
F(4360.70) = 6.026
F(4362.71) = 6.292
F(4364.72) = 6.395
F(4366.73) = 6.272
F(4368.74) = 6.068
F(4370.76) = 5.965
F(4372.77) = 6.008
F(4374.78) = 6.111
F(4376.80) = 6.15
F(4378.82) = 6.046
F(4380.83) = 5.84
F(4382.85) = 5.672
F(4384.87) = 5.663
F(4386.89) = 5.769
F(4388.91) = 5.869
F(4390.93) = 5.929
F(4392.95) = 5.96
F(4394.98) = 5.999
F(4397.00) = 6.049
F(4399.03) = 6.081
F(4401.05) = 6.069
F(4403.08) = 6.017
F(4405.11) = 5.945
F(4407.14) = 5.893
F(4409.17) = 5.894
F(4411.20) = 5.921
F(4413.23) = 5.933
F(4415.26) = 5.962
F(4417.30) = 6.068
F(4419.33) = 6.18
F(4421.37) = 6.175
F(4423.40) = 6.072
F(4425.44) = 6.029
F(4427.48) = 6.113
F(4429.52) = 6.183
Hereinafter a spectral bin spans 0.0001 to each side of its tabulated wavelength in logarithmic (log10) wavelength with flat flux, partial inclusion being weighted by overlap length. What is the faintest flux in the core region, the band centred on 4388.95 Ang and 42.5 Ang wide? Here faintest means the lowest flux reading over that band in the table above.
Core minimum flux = 5.663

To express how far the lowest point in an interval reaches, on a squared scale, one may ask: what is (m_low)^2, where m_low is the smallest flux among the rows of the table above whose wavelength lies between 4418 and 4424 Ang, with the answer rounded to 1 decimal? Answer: 36.9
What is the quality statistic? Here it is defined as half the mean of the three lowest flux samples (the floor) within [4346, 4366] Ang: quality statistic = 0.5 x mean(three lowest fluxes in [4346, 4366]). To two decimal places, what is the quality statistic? 2.63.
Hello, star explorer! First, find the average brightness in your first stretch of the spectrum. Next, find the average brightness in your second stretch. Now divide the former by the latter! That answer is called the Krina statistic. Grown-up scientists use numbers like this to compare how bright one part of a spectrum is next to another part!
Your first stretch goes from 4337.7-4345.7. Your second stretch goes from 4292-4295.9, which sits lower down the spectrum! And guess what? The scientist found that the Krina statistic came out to 0.82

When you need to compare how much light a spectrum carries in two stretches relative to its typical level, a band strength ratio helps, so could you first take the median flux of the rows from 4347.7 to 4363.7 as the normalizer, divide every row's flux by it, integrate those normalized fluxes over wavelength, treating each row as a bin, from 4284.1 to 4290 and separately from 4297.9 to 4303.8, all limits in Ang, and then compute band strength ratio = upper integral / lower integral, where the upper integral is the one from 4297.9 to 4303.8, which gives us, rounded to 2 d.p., 0.90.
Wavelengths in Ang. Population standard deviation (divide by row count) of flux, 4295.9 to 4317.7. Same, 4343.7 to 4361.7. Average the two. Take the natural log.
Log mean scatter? -1.14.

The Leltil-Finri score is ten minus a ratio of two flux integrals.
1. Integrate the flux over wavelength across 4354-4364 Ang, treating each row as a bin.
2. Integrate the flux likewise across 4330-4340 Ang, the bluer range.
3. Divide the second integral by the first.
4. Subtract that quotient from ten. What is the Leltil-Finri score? 9.08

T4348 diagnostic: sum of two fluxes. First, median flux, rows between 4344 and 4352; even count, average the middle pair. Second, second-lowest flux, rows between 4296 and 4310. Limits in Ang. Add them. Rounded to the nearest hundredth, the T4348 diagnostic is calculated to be 10.29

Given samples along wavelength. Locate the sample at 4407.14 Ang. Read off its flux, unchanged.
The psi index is 5.893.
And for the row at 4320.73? 6.07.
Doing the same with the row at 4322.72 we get 5.895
